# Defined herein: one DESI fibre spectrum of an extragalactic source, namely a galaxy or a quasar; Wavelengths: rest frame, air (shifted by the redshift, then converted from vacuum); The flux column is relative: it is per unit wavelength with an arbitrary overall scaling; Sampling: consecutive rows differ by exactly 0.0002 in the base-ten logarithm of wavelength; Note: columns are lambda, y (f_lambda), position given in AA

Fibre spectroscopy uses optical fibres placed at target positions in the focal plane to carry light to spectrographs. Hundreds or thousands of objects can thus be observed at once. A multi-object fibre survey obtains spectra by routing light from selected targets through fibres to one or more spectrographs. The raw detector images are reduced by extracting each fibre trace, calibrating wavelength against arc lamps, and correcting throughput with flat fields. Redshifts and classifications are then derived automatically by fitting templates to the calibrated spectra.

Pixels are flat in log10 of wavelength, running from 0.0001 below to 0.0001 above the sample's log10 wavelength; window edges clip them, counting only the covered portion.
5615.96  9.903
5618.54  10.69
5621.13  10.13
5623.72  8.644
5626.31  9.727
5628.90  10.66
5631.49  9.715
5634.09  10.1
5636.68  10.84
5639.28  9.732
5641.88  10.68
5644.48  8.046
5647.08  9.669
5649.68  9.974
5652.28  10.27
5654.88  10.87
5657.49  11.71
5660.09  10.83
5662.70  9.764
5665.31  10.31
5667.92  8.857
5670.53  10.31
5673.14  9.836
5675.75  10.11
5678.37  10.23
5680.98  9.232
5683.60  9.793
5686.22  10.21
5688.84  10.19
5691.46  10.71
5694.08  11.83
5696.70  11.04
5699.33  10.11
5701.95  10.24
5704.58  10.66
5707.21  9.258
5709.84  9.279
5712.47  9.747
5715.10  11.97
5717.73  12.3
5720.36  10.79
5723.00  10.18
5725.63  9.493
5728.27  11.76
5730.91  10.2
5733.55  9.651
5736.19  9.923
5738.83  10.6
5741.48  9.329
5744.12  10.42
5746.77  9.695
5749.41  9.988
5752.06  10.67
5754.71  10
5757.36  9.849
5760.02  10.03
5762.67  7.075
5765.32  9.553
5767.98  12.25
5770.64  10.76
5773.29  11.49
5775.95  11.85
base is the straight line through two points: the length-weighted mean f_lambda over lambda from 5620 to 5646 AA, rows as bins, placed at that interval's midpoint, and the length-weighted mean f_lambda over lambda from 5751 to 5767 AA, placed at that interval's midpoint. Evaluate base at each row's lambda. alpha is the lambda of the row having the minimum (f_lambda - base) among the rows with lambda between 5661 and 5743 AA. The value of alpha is 5667.92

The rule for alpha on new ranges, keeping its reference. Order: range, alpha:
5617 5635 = 5623.72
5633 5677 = 5644.48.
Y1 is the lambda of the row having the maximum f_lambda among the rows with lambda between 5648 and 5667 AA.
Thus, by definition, 5657.49 AA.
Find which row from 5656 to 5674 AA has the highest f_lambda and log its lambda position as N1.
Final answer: 5657.49 AA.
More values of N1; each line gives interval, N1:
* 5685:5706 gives 5694.08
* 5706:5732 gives 5717.73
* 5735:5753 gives 5752.06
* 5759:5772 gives 5767.98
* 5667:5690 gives 5670.53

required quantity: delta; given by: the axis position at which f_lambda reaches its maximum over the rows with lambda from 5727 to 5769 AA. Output 5767.98 AA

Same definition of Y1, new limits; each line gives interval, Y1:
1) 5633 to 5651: 5636.68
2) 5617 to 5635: 5618.54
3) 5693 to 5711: 5694.08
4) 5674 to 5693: 5691.46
